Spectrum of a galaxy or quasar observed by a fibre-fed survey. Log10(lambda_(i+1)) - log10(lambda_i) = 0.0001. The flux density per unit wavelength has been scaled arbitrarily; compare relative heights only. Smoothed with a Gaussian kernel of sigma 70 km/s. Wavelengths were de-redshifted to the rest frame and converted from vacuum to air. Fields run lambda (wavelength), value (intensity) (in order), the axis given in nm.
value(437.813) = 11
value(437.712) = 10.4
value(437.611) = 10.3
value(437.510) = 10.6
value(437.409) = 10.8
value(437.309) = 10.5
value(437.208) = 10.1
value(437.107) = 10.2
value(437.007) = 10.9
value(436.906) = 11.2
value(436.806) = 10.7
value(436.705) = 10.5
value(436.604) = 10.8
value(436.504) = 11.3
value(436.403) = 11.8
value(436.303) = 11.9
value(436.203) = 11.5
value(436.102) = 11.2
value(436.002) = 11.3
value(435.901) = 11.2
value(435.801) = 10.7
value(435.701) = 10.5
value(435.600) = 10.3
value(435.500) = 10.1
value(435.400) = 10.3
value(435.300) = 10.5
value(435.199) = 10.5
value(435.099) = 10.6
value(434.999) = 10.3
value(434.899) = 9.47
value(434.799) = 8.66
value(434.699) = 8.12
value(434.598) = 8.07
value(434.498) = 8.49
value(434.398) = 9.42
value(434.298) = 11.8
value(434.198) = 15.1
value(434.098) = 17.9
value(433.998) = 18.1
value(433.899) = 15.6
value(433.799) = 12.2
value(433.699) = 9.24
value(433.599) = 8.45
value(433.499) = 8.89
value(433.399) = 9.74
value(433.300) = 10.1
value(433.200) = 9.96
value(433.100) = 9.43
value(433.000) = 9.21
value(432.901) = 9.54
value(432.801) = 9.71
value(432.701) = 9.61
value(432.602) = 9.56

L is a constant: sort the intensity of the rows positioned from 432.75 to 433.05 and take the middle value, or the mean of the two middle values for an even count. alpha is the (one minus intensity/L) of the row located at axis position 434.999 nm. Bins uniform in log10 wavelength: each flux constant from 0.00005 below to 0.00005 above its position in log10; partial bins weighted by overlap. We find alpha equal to -0.080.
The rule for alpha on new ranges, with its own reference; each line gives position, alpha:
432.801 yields -0.018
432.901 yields 0.000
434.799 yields 0.092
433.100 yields 0.012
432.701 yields -0.007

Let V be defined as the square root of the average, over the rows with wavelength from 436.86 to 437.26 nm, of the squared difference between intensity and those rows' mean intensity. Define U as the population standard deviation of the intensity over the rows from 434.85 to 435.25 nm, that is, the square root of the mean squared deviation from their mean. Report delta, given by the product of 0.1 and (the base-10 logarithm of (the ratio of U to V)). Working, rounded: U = 0.4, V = 0.46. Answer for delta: 0.00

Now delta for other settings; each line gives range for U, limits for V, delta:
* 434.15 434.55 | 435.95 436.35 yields 0.10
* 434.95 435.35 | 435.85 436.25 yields -0.01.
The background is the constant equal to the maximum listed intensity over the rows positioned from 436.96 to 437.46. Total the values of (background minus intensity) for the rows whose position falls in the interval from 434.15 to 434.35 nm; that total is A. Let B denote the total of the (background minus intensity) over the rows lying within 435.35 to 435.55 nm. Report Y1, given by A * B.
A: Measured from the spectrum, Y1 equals -7.1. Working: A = -5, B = 1.4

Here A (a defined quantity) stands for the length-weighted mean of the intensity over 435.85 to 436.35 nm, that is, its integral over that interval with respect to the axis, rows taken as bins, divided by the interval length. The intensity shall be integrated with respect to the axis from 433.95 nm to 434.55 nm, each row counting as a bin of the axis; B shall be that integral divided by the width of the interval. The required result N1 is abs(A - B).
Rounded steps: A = 11.4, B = 13.4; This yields 2.02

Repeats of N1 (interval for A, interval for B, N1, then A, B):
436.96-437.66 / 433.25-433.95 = 0.15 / 10.5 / 10.6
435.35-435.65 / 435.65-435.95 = 0.54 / 10.3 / 10.8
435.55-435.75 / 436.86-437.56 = 0.24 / 10.4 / 10.6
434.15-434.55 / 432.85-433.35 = 1.51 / 11.2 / 9.7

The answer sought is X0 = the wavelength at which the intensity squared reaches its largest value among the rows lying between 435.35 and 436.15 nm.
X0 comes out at 436.002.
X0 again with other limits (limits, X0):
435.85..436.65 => 436.303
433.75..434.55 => 433.998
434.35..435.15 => 435.099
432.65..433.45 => 433.300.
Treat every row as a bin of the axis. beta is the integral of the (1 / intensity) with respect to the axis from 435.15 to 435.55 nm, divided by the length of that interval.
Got 0.097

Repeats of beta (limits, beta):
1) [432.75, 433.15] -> 0.105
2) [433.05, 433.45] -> 0.102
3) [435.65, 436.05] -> 0.091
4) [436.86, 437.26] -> 0.094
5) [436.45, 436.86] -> 0.092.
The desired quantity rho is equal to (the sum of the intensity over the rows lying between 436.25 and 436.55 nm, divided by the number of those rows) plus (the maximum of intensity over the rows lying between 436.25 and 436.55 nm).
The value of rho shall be 24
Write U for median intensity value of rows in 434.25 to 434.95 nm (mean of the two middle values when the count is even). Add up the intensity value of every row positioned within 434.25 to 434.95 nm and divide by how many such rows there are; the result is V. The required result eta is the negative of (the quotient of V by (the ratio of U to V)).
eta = -9.7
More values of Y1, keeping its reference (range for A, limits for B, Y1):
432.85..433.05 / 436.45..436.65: -0.9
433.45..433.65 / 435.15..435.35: 3.6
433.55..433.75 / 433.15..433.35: 7.2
